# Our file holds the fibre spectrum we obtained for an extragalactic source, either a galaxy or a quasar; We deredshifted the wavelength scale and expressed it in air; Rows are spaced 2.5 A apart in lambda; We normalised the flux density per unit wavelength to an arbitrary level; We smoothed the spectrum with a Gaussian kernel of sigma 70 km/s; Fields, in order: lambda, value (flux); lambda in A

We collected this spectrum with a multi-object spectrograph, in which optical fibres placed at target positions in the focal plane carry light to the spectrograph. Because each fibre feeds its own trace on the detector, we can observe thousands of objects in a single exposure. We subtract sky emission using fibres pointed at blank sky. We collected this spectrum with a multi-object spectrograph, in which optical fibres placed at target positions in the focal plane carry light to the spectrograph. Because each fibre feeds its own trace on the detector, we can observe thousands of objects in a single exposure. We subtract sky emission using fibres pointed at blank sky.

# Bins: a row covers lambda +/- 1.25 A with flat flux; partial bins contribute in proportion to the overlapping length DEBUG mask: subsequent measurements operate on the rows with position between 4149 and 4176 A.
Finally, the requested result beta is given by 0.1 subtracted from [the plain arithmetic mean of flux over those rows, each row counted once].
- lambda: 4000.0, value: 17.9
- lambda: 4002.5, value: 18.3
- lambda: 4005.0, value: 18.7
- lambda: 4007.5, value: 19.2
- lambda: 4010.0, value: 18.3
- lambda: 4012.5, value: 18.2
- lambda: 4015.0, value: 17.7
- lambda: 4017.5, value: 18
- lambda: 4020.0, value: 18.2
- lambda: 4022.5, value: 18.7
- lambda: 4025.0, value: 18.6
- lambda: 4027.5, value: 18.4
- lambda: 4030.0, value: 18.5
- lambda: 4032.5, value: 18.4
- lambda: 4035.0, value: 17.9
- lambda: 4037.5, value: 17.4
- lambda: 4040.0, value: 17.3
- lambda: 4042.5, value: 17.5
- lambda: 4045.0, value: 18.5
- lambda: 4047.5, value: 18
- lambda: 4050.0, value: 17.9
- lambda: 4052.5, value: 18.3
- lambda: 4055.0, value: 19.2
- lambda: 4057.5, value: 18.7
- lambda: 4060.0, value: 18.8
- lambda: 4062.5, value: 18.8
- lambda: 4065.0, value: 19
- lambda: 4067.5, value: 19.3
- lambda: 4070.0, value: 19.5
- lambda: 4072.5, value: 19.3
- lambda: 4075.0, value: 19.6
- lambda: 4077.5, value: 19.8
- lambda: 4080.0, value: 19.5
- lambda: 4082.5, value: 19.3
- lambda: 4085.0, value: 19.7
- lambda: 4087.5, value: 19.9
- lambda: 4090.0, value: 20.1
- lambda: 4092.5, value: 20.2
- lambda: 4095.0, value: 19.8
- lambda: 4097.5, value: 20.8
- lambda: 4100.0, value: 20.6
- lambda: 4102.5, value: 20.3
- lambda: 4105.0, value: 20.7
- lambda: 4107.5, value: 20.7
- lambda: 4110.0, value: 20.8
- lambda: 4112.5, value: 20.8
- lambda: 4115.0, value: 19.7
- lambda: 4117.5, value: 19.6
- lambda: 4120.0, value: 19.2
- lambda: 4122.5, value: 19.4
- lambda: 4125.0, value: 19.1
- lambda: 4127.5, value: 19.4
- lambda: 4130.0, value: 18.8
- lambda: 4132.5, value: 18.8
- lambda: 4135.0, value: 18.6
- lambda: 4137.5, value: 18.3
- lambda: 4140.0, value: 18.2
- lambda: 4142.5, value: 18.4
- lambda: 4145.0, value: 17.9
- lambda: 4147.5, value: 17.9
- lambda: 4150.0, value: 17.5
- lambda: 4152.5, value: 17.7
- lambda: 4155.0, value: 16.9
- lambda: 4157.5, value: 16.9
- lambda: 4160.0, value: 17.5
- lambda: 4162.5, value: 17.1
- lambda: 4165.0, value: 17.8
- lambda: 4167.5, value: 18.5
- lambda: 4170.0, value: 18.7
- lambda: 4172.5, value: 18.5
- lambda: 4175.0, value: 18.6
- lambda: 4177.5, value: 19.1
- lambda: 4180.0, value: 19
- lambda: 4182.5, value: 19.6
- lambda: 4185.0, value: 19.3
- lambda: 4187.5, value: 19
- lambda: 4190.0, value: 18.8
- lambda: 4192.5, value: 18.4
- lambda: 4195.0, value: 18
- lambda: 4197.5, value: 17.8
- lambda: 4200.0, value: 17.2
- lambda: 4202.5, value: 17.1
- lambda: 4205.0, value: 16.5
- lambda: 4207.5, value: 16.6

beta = 17.7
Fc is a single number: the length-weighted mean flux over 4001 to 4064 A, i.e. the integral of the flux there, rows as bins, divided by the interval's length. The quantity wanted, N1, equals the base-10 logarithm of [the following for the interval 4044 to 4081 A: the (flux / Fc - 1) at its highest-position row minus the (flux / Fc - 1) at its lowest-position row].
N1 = -1.26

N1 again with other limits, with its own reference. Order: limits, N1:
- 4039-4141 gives -1.31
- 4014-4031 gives -1.36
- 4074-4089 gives -1.79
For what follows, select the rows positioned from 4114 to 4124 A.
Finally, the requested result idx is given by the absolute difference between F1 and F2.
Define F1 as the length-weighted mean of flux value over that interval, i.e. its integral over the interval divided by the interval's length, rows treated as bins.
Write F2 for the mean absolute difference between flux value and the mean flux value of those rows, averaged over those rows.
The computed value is 19.3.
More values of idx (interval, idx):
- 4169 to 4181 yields 18.6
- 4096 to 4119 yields 20.0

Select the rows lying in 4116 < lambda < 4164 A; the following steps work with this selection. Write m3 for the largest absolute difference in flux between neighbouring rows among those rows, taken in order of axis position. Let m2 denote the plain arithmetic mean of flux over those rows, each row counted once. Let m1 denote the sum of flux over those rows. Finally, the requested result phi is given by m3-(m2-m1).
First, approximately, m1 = 347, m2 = 18.3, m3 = 0.80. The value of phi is 330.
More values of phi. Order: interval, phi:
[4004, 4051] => 328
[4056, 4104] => 354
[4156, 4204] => 329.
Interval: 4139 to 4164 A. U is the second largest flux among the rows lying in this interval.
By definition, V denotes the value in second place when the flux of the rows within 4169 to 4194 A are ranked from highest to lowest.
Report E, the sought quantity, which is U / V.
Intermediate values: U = 18.2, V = 19.3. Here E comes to 0.943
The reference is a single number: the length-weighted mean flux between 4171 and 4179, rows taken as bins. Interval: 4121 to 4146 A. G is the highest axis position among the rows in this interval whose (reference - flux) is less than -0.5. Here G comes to 4127.5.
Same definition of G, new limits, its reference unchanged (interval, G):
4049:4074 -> 4072.5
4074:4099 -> 4097.5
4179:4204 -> 4185.0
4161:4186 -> 4185.0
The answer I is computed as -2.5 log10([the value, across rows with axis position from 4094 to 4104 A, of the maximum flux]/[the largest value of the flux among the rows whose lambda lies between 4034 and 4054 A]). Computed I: -0.13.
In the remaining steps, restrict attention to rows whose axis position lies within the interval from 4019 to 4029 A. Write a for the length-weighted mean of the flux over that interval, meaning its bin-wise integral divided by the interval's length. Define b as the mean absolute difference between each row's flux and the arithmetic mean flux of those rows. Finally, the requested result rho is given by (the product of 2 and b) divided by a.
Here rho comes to 0.019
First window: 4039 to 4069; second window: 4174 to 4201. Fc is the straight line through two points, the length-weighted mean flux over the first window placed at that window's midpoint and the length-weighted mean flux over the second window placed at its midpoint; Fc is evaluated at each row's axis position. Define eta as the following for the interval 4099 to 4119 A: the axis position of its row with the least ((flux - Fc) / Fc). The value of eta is 4117.5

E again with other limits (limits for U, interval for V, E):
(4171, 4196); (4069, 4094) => 0.960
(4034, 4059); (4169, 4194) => 0.969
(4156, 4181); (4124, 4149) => 0.995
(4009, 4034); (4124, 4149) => 0.974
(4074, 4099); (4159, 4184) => 1.058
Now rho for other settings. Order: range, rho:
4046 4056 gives 0.046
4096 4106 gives 0.015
